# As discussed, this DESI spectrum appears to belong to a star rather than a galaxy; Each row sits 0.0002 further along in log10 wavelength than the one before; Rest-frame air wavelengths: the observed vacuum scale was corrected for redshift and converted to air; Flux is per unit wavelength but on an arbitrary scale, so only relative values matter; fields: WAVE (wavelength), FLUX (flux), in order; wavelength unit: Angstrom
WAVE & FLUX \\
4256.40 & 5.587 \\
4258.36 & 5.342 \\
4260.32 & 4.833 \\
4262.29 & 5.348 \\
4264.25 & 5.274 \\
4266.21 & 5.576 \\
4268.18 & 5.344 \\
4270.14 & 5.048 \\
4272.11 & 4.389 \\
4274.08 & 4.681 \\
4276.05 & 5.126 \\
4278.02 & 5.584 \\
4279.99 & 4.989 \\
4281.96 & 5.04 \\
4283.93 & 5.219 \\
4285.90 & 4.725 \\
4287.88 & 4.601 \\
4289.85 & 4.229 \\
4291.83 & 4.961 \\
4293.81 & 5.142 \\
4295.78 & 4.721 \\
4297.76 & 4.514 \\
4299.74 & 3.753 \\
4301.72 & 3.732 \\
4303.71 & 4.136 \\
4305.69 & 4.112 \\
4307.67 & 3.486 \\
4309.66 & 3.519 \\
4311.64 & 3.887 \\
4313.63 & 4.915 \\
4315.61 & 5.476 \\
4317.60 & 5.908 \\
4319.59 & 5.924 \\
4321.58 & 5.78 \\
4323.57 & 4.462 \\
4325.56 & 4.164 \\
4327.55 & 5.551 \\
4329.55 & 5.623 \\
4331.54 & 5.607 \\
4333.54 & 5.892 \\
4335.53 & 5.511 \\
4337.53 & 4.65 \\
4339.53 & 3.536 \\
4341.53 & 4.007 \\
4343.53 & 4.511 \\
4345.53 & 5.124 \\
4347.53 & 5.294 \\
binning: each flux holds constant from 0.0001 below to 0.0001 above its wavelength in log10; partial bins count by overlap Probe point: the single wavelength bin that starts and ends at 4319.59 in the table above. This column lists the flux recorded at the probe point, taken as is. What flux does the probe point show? 5.924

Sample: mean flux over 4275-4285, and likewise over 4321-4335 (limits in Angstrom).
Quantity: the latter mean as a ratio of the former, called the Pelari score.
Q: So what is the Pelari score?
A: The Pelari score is 1.02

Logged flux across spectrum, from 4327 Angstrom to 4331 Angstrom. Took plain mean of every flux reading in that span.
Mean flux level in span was 5.59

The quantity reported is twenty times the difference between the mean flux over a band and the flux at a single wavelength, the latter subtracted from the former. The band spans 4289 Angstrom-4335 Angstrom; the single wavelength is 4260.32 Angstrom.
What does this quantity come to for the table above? -1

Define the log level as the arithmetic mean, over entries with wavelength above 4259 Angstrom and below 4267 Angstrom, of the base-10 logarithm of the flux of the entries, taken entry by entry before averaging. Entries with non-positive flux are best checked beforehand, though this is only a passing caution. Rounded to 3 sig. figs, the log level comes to 0.720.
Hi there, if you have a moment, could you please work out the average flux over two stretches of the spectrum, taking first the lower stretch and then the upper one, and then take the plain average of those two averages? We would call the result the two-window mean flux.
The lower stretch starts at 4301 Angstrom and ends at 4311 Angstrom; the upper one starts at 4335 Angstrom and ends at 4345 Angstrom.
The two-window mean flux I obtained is 4.1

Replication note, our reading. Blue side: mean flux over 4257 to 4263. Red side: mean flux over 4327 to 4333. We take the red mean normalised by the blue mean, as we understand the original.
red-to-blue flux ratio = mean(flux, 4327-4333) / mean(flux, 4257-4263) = 1.08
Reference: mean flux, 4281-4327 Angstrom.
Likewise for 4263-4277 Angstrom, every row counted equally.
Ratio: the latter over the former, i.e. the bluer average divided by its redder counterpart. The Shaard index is 1.09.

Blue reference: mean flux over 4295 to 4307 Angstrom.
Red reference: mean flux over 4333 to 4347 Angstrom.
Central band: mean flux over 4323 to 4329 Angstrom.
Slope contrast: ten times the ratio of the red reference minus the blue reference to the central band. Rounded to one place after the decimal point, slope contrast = 1.2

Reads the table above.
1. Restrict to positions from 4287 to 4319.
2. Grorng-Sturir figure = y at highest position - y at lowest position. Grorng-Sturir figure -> 1.3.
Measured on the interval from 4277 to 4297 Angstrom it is -0.9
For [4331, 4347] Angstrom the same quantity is -0.5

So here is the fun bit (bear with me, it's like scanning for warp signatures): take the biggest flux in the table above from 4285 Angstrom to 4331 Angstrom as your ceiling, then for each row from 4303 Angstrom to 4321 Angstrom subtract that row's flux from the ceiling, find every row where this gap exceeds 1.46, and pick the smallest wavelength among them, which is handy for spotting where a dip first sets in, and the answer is 4303.71 Angstrom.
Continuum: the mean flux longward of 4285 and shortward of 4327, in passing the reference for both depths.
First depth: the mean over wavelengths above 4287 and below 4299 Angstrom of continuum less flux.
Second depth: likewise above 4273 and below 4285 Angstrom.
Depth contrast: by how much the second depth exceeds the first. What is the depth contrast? -0.4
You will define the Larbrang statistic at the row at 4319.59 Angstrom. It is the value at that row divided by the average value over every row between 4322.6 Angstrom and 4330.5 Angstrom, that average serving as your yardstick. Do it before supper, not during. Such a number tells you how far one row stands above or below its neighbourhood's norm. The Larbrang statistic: 1.20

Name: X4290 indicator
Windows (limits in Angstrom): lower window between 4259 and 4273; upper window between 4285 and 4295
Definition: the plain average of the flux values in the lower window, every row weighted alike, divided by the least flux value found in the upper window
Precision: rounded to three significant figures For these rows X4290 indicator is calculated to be 1.21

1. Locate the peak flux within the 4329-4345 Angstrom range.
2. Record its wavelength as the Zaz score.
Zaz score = 4333.54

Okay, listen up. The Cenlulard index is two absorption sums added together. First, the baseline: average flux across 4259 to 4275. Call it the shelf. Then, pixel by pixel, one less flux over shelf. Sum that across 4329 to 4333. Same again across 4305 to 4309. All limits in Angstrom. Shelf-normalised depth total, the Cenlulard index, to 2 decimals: 0.28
